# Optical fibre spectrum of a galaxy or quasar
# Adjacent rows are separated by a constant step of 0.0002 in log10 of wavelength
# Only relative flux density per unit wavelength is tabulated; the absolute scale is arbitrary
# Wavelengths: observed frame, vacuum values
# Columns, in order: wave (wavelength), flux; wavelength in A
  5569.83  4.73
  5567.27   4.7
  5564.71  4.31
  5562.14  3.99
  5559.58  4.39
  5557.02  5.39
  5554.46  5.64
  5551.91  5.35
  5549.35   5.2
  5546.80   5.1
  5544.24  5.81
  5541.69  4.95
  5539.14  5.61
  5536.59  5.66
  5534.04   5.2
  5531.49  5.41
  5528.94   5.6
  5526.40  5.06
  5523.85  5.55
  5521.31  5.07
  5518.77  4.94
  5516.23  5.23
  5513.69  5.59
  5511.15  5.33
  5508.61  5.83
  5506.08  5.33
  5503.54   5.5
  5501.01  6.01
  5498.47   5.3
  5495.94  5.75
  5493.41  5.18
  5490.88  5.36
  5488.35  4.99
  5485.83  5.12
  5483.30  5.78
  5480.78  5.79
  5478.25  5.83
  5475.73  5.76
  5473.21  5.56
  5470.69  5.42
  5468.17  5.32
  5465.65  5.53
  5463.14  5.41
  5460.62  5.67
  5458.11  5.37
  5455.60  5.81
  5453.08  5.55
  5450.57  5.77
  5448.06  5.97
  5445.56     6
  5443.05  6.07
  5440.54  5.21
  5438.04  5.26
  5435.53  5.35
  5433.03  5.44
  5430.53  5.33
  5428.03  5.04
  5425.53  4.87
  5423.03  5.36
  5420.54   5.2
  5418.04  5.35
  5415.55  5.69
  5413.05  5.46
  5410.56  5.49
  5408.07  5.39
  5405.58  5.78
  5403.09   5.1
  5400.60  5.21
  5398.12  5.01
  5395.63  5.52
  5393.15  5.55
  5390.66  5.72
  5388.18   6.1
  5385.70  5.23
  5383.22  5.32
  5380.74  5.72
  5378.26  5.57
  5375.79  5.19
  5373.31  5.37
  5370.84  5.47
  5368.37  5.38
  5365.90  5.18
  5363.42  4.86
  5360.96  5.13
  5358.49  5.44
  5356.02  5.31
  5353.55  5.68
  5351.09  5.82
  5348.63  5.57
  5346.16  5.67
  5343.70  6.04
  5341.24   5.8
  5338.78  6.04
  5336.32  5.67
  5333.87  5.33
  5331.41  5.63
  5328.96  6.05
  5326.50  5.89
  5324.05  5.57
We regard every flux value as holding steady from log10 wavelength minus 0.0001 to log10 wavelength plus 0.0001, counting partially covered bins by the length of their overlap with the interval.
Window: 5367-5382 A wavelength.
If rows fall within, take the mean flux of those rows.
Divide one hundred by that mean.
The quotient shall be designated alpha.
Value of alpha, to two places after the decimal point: 18.35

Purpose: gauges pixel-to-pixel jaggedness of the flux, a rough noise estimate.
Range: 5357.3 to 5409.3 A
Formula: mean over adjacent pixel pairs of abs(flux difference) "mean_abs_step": 0.29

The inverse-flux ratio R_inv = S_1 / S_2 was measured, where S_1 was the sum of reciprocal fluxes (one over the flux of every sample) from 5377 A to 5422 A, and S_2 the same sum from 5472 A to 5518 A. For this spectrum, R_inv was 1.01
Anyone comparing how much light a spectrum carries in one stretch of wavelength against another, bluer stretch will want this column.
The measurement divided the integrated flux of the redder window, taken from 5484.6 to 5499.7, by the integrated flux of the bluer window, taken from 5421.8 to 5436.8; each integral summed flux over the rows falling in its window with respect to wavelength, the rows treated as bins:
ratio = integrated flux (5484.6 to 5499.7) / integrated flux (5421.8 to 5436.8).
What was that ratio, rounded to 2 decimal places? 1.02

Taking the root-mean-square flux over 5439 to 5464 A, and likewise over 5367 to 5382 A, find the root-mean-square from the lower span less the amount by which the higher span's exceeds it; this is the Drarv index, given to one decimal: 5.2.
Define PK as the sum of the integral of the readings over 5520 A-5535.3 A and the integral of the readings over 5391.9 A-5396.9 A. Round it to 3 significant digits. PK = 109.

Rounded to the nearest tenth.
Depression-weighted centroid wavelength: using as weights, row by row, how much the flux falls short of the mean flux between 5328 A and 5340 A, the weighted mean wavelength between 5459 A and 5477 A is 5467.4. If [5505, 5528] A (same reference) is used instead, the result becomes 5518.3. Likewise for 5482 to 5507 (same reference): 5493.0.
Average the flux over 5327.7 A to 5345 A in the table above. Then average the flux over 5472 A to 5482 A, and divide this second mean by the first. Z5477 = 0.99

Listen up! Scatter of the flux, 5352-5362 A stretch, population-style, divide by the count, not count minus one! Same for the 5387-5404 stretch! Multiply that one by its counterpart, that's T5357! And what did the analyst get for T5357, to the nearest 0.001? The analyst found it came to 0.071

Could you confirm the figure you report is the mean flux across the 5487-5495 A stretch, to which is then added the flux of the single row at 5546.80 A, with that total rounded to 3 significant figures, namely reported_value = 10.3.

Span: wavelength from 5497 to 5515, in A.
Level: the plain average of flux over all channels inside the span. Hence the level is 5.56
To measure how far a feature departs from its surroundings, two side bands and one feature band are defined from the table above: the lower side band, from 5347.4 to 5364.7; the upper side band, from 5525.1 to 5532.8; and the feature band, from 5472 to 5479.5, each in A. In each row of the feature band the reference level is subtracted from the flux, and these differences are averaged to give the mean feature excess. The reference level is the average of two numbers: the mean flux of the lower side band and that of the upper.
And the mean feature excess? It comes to 0.34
